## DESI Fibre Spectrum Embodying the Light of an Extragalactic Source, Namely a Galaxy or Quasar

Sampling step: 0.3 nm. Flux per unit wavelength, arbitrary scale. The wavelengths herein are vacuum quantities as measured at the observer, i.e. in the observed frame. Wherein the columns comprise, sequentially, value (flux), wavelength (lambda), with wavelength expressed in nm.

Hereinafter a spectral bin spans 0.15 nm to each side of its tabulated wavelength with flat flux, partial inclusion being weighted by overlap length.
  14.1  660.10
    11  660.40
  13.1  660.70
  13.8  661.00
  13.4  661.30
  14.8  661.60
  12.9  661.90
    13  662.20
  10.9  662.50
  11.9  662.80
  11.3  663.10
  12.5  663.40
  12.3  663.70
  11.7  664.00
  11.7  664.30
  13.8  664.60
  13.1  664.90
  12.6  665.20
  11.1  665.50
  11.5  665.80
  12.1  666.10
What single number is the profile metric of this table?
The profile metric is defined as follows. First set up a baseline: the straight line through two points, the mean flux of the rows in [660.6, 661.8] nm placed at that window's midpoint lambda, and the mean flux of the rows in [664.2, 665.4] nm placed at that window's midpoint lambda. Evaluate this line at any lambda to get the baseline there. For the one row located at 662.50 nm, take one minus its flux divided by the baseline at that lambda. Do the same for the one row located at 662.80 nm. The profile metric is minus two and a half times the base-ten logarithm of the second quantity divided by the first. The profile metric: 0.61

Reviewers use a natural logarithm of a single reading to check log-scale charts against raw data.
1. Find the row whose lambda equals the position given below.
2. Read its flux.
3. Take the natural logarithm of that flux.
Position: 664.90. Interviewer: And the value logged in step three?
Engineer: 2.57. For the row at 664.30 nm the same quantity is 2.46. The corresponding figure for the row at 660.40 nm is 2.40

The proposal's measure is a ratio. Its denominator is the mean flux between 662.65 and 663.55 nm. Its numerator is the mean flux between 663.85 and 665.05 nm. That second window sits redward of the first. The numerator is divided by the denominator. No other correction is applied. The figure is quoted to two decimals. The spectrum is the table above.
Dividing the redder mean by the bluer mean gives 1.06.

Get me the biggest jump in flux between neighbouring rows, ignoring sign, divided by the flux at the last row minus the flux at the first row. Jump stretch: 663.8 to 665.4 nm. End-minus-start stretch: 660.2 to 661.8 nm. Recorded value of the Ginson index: 0.6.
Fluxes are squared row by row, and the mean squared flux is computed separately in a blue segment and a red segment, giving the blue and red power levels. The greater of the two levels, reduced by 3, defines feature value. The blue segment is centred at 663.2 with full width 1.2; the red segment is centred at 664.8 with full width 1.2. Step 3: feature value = 161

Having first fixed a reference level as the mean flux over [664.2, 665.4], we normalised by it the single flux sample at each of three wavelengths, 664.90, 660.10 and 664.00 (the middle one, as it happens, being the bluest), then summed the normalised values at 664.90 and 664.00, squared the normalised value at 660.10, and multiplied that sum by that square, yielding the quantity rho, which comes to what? 2.4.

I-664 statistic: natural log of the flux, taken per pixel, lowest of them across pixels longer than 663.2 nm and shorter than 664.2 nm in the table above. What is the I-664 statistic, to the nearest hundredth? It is 2.46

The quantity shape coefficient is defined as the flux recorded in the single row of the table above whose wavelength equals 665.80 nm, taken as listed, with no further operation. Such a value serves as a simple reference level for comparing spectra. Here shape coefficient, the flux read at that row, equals 11.5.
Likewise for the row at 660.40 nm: 11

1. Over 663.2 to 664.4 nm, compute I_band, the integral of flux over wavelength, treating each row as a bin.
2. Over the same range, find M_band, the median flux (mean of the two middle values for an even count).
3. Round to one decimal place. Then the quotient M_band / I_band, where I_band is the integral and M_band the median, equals 0.8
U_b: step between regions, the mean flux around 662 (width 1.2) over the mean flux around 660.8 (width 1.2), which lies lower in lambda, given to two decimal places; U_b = 1.01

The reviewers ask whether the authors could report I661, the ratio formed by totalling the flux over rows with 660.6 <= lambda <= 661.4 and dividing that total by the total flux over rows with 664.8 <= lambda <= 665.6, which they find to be 1.10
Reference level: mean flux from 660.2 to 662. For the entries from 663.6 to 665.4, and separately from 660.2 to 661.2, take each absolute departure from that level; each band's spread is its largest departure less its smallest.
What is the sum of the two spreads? 3.50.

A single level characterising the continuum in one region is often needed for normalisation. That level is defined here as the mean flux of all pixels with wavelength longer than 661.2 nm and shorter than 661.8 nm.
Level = 14.1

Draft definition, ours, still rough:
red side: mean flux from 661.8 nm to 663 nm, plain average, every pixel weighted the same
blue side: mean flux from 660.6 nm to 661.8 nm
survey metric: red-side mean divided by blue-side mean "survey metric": 0.88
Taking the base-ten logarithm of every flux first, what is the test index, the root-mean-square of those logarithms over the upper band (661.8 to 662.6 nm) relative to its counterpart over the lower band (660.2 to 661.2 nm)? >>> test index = 0.99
